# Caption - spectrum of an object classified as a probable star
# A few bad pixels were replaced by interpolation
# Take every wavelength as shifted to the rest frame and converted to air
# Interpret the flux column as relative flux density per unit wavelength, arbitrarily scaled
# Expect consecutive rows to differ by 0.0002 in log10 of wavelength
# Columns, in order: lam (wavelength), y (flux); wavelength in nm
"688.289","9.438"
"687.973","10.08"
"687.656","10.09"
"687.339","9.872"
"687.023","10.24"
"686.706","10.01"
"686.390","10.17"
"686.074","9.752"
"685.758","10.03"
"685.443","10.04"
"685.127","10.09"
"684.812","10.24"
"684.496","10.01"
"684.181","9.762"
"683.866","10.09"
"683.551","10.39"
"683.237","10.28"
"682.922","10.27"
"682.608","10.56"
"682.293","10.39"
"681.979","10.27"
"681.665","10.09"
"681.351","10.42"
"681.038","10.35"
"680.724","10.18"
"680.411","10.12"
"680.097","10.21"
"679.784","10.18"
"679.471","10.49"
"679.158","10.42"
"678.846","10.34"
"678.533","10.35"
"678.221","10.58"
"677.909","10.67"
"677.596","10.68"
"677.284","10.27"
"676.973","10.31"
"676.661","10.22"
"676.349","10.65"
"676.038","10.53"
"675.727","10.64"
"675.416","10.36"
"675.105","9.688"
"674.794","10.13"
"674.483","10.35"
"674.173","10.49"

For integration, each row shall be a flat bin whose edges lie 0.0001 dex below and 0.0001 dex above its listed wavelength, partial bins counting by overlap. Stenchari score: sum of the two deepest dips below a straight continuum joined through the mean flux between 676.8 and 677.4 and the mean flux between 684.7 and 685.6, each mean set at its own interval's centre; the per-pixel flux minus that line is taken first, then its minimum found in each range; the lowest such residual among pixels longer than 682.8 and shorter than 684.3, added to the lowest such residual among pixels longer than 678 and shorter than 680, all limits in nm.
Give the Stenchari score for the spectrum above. -0.4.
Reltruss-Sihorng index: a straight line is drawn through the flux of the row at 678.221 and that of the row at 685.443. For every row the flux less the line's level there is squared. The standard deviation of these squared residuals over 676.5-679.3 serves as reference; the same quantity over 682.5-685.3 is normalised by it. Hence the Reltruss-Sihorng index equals 0.60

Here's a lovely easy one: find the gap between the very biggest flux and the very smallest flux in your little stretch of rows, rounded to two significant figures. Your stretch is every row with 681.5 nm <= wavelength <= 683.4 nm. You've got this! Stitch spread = 0.47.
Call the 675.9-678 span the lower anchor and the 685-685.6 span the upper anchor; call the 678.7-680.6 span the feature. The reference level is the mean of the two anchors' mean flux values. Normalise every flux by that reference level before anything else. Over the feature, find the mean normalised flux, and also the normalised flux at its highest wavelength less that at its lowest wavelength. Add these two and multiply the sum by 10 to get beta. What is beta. 9.8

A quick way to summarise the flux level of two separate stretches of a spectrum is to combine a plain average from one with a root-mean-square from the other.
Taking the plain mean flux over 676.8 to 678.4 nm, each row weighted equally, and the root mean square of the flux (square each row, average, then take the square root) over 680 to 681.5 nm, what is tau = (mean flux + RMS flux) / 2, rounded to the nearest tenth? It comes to 10.4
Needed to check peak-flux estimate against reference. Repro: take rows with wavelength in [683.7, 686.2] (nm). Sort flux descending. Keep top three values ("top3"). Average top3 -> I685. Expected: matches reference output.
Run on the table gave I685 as 10.14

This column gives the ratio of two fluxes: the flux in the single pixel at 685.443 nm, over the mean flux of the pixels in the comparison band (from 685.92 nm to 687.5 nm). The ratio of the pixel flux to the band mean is 1.00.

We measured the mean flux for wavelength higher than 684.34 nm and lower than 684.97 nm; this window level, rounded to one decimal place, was 10.1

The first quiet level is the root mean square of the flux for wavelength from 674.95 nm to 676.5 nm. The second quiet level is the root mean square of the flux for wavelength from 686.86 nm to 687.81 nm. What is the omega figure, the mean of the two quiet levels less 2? 8.22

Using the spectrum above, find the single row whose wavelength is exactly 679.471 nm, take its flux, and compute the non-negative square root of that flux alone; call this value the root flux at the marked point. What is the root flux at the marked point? 3.24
